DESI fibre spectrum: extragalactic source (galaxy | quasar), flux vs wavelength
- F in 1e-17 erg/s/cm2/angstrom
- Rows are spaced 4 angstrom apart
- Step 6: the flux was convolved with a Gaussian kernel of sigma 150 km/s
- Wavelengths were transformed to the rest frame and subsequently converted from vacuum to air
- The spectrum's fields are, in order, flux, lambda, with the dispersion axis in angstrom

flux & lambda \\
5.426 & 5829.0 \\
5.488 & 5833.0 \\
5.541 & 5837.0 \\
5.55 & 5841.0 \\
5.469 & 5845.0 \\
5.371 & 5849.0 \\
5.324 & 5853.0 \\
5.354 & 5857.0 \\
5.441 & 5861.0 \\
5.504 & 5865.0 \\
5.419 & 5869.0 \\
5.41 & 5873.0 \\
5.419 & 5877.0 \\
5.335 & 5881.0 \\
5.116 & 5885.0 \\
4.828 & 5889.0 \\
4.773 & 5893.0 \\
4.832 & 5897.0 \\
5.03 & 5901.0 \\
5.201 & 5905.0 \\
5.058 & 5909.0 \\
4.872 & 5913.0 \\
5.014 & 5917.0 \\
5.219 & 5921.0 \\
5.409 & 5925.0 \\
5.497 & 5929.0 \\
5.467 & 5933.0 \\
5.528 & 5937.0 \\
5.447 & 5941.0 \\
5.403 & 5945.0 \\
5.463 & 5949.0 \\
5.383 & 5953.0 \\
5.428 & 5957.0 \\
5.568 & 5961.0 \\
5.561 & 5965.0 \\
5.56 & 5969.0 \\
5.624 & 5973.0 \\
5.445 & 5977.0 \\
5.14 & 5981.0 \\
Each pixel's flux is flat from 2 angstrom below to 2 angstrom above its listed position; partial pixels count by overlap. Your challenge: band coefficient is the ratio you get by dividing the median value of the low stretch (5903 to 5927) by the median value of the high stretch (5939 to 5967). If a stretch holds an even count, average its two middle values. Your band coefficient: 0.94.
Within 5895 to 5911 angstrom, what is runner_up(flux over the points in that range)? 5.058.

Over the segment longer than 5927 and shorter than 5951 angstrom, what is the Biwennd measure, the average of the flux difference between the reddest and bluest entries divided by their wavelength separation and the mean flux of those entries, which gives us 2.733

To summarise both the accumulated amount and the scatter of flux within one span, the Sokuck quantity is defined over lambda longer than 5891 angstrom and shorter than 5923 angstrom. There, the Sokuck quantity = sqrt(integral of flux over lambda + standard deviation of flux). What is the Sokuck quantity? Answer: 12.7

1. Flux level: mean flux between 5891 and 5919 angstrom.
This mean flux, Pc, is 4.97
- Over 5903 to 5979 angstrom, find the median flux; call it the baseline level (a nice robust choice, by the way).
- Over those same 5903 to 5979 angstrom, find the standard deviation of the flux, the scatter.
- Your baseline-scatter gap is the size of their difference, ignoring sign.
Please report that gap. 5.24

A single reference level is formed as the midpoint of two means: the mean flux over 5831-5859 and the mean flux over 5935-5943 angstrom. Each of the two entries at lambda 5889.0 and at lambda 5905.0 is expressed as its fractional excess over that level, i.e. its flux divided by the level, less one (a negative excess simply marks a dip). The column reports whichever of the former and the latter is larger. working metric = -0.048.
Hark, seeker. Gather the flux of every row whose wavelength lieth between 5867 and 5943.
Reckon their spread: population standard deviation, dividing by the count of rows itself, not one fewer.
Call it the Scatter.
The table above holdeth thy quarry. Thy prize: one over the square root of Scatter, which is 2.0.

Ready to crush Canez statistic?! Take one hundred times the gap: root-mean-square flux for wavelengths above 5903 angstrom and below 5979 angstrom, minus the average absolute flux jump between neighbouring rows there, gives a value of 528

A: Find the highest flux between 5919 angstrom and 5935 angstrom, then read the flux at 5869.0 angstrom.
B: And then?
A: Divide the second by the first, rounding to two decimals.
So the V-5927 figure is 0.99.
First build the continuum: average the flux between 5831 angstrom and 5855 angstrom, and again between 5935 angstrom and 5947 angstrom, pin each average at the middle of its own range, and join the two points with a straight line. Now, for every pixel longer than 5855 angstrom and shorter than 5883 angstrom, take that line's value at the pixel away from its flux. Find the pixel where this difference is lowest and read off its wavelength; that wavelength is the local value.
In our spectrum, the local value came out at 5881.0 angstrom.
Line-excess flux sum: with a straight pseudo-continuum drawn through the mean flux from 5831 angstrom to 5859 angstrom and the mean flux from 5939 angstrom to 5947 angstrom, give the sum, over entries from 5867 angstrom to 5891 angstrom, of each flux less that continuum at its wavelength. -1.1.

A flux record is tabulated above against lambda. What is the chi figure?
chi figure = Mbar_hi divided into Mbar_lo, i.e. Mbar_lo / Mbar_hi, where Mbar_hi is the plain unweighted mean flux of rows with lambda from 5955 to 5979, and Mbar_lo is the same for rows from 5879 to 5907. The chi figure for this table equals 0.91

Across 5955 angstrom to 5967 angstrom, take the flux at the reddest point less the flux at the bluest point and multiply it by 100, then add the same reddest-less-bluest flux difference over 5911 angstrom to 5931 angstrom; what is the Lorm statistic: 14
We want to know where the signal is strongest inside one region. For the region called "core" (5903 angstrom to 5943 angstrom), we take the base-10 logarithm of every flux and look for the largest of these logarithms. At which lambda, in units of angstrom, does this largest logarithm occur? 5937.0 angstrom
